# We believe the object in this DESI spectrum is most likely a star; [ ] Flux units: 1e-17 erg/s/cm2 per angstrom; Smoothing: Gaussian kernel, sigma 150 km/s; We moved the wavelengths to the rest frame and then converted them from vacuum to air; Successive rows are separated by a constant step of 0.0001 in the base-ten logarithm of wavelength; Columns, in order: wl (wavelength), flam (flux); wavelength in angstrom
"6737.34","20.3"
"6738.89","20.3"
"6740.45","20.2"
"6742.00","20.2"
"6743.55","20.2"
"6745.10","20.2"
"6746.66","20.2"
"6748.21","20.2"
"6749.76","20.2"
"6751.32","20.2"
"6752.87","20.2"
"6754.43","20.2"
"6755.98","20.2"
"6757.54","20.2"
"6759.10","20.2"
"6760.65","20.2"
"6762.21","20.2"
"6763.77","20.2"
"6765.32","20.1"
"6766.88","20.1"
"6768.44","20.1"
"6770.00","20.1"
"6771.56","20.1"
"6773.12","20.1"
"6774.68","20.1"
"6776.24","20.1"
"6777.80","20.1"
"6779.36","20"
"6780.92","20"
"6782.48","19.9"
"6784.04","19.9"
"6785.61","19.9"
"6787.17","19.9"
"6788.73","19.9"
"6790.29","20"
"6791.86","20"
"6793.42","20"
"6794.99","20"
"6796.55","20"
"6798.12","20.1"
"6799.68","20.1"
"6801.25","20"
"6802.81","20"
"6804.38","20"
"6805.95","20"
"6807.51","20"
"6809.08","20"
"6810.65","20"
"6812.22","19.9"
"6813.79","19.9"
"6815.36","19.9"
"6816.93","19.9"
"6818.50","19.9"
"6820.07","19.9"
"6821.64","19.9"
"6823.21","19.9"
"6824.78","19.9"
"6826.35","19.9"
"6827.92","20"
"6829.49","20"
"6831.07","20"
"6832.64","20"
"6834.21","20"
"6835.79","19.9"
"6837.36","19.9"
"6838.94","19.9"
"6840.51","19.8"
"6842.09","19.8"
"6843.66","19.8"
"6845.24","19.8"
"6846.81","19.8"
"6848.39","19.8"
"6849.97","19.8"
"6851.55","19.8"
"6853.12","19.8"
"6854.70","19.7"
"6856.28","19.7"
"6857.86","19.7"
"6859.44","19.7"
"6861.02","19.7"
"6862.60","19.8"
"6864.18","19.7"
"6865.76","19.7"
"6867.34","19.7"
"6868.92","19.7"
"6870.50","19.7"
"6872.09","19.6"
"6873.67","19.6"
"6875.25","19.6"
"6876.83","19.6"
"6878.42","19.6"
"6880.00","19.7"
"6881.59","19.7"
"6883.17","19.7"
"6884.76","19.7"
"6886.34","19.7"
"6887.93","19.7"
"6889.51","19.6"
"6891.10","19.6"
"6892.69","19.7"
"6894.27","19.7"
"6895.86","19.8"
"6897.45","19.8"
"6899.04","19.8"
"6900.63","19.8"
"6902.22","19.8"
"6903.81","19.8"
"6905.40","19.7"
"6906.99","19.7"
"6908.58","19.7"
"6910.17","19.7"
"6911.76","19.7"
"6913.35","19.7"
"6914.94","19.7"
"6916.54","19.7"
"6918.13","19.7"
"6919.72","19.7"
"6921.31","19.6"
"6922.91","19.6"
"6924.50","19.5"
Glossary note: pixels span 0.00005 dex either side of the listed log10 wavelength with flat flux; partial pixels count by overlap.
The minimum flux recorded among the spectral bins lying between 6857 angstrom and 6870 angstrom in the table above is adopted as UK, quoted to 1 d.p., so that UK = 19.7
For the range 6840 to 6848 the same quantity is 19.8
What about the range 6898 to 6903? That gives 19.8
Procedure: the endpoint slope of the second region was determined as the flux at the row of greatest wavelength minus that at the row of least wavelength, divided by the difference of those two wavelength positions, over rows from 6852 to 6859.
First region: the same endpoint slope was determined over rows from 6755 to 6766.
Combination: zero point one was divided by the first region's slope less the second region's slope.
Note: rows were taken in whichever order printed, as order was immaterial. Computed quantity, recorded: 10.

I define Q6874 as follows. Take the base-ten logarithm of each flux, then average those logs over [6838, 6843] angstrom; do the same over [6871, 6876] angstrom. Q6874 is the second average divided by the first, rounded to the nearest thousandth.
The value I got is 0.996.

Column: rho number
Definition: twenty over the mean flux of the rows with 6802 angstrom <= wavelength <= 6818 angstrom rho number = 1.00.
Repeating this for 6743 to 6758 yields 0.99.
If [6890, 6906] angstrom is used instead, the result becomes 1.01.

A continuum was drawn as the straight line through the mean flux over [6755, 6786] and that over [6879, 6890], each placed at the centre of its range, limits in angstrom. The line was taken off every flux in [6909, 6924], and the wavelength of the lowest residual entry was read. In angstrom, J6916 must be 6921.31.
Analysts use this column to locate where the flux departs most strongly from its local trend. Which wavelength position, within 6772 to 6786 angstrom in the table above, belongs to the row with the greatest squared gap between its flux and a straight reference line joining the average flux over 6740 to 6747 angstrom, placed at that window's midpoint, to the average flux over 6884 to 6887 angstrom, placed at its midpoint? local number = 6782.48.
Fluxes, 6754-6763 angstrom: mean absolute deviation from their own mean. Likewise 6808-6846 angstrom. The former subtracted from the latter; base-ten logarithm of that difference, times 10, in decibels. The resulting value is -13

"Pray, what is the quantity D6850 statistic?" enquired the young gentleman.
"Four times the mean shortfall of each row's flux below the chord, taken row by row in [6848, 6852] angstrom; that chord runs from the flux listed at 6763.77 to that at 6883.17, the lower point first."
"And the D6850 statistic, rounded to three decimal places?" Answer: 0.156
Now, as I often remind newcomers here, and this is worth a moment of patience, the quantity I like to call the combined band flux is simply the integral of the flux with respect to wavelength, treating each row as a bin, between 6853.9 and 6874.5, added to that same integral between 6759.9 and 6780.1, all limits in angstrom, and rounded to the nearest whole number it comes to 812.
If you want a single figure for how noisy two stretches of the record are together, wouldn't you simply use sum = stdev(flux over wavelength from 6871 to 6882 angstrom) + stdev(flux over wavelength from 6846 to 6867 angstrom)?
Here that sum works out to 0.10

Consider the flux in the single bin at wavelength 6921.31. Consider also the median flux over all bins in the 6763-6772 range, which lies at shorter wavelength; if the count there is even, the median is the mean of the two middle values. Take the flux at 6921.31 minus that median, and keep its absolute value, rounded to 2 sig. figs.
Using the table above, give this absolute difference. 0.50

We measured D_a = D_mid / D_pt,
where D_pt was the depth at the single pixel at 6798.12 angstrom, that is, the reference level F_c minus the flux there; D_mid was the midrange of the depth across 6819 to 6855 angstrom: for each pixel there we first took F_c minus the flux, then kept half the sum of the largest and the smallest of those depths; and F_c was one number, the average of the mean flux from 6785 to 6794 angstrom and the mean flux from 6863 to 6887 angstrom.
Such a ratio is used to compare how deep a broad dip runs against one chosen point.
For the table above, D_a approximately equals 0.1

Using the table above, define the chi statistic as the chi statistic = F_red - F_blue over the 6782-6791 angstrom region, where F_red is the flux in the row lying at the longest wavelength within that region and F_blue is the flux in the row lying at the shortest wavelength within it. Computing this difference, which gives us 0.10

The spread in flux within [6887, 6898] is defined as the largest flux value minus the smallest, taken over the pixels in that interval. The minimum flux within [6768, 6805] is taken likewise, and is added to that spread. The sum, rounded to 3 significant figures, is 20.1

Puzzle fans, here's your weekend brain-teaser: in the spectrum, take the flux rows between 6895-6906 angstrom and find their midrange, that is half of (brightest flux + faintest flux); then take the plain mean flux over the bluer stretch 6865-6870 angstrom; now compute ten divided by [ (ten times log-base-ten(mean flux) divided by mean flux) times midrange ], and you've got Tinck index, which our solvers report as 0.771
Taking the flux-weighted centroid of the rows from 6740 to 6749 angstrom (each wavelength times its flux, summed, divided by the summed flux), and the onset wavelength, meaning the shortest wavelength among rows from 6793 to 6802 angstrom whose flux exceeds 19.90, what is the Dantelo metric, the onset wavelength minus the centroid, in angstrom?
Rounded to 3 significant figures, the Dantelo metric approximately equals 49.1 angstrom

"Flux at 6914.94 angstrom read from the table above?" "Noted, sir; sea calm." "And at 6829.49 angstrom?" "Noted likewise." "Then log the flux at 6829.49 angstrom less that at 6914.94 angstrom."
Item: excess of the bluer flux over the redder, 0.30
